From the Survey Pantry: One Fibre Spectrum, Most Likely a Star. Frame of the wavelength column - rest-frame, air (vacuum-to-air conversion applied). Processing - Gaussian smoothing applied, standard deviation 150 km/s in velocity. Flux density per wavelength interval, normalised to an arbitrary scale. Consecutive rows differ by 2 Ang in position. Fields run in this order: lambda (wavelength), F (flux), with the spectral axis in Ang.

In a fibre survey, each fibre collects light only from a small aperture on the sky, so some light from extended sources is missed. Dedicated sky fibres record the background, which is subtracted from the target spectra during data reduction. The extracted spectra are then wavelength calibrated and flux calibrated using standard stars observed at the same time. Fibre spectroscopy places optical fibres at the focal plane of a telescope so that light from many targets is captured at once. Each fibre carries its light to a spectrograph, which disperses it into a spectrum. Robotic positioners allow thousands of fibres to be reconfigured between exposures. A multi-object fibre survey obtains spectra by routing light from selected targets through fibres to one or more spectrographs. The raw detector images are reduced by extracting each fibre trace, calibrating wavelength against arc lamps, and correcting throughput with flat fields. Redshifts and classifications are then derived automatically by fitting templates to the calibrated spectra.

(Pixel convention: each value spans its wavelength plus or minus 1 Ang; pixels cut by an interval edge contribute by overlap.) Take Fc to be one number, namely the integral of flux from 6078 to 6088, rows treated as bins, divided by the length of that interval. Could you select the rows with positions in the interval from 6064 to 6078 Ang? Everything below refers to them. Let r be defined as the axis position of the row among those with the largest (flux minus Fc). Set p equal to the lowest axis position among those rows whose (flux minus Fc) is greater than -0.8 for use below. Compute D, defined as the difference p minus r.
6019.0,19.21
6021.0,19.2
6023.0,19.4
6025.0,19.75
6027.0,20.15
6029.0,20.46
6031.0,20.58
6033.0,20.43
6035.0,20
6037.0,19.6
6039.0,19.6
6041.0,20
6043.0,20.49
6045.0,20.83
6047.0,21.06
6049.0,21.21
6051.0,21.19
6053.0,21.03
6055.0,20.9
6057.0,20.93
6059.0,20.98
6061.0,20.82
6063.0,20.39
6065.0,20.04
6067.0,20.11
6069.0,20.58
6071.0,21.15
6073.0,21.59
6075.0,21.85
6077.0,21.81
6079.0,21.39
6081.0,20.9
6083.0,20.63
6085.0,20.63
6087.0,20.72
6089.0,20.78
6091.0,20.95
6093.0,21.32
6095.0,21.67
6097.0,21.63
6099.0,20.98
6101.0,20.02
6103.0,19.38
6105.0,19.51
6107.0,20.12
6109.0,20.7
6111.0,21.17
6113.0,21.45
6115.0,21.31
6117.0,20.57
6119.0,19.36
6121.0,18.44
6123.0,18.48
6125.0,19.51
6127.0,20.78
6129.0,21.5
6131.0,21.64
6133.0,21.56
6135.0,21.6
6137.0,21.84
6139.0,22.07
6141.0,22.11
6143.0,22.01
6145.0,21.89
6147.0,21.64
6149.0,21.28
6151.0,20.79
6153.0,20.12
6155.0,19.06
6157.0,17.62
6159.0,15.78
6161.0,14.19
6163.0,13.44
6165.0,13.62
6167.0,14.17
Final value -8 Ang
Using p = 6067.0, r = 6075.0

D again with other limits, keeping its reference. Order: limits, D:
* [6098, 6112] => -12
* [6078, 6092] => 0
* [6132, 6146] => -8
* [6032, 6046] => -12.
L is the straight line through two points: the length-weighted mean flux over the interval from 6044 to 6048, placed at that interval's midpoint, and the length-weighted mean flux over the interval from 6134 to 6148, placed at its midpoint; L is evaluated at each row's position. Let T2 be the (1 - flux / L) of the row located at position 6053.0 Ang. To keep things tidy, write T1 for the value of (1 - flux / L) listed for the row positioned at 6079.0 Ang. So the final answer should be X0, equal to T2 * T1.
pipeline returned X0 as 0.0000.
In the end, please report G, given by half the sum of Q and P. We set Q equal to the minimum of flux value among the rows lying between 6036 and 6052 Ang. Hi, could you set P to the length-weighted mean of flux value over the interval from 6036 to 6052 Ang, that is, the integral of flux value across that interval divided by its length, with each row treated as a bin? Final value 20.0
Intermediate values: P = 20.5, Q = 19.6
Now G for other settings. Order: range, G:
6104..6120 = 19.9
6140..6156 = 20.1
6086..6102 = 20.5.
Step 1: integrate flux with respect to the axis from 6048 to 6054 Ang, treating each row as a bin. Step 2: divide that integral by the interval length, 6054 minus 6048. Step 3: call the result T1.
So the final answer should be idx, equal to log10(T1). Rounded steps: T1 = 21.1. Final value 1.33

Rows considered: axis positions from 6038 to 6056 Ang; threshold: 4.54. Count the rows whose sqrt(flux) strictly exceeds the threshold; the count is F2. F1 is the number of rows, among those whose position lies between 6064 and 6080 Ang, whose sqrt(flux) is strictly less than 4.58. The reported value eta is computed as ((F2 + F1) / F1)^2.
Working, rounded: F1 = 3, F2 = 6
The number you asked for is 9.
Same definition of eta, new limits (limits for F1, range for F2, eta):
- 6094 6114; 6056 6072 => 3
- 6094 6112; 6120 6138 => 5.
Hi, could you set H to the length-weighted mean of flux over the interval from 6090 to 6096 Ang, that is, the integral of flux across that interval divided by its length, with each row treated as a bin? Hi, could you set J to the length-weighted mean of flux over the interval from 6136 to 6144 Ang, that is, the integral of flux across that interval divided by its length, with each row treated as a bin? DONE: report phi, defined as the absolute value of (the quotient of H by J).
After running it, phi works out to 0.97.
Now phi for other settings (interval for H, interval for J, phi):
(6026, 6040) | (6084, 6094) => 0.96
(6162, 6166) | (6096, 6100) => 0.64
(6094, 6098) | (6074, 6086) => 1.02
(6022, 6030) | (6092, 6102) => 0.94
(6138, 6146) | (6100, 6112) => 1.09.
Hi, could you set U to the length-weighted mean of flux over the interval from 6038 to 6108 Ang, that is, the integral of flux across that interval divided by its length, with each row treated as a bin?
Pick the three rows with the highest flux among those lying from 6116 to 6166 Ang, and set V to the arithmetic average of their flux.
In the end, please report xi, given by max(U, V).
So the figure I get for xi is 22.1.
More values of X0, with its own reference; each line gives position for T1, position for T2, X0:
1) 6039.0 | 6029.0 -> 0.0009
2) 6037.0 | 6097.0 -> -0.0005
